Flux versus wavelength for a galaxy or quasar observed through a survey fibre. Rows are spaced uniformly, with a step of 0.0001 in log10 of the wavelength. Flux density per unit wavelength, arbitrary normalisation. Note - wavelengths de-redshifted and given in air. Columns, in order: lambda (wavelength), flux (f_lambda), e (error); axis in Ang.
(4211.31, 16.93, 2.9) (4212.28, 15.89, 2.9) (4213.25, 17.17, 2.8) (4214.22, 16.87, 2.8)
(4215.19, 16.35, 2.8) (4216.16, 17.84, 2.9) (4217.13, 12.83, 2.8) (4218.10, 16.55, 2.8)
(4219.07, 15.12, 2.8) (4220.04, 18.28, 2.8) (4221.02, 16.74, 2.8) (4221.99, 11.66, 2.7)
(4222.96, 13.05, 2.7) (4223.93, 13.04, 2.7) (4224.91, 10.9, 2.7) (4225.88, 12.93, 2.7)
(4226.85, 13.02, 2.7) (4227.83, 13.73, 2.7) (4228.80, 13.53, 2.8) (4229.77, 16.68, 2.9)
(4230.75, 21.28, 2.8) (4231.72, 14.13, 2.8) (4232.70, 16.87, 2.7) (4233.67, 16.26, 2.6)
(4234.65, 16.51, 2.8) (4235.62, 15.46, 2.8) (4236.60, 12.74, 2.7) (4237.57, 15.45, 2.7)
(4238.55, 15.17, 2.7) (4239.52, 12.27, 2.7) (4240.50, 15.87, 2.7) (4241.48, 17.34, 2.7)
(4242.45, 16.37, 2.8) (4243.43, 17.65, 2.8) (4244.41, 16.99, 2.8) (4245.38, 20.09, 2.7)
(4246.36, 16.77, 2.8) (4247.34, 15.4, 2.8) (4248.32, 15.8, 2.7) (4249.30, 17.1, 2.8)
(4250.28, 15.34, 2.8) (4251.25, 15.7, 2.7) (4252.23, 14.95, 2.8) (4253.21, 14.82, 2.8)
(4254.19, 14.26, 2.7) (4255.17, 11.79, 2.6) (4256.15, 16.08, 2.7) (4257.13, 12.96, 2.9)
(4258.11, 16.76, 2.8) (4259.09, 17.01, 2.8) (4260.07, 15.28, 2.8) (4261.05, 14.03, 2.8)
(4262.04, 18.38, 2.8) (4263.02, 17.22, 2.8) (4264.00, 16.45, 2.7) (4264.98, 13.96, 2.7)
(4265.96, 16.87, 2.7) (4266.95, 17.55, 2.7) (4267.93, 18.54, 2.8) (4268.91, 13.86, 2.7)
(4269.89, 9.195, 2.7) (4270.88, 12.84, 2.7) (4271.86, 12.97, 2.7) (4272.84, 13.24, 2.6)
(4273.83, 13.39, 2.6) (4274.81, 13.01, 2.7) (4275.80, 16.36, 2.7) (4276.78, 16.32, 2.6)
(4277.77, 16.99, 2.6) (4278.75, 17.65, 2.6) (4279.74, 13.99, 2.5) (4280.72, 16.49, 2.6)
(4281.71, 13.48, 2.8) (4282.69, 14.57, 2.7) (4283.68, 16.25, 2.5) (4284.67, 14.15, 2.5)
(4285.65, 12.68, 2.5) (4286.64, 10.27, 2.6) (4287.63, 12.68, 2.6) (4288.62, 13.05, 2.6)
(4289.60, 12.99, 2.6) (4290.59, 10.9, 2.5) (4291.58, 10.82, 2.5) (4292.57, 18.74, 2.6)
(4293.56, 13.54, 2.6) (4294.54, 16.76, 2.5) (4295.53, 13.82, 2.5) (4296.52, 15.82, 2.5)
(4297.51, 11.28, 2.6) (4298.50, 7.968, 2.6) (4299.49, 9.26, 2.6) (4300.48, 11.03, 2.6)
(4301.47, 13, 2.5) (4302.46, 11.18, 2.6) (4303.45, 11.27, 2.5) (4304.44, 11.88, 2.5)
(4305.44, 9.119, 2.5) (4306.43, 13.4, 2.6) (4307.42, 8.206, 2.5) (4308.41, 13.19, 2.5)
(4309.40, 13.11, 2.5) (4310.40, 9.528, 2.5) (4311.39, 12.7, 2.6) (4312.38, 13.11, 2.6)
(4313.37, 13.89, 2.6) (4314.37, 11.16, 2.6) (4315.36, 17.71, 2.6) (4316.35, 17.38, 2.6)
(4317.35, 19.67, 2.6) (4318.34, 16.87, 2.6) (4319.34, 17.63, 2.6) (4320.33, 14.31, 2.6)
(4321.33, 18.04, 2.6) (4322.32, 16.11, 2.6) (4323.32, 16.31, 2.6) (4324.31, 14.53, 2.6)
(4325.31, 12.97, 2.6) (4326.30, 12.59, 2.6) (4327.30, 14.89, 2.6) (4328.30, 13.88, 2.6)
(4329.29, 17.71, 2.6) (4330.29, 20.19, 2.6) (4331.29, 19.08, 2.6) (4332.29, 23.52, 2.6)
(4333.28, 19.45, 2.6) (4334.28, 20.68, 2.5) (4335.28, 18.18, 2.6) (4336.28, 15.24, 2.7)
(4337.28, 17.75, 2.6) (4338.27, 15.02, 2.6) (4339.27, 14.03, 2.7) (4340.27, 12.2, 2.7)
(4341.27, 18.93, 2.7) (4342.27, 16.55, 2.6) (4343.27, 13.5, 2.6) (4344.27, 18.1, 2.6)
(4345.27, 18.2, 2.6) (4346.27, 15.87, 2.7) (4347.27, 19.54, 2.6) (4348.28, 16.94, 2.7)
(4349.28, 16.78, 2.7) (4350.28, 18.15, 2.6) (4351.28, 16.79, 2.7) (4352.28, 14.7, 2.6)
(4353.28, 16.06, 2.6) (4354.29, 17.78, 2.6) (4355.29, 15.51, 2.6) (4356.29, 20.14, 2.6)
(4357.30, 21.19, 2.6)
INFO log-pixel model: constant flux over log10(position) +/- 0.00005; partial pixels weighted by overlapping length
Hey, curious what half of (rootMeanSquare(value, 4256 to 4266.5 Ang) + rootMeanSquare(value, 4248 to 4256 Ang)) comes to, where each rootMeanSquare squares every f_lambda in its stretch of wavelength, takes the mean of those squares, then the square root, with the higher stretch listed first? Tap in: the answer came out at 15.5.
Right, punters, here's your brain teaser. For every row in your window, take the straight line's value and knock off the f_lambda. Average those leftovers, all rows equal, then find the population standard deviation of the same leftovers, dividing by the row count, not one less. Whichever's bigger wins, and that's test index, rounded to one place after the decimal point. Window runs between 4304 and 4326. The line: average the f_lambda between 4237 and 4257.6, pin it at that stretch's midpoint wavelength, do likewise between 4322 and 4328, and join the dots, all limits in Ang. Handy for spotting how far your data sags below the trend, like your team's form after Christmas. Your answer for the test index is 3.1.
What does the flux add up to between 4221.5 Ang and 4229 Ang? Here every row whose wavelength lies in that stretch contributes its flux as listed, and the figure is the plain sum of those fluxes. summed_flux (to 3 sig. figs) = 102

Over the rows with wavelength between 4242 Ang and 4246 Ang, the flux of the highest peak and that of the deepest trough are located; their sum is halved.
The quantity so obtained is 18.2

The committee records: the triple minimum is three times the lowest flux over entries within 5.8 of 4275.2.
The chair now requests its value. 28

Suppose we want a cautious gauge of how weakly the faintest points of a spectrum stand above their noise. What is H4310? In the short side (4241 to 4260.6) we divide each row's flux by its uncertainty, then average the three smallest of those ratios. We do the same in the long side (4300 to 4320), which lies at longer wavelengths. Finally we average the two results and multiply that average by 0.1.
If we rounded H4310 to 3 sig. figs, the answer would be 0.417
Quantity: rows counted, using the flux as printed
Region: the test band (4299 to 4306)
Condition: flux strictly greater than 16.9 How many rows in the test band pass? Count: 0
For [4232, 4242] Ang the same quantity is 1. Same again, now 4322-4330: 1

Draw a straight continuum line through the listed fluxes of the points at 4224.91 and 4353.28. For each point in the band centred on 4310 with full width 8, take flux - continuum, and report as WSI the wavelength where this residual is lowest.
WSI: 4307.42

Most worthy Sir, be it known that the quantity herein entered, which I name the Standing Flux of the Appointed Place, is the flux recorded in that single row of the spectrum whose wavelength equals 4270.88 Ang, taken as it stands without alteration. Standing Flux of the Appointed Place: 12.84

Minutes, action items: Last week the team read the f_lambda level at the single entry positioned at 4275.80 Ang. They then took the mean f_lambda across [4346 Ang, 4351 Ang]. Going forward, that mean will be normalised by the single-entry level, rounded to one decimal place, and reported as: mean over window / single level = 1.1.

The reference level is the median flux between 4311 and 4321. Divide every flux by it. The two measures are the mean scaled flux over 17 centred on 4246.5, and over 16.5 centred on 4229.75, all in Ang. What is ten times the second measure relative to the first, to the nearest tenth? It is 9.1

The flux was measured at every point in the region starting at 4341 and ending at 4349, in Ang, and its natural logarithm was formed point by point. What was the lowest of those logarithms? 2.60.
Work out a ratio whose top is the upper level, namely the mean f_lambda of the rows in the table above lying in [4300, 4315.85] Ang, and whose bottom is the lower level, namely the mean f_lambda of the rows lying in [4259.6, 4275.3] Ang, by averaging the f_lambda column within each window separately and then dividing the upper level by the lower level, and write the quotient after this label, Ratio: 0.82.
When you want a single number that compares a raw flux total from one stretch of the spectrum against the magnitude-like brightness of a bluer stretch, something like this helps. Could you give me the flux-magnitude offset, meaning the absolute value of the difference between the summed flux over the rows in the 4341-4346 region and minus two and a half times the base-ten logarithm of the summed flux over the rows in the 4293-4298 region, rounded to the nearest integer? 90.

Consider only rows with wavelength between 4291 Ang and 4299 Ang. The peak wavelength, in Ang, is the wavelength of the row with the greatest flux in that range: 4292.57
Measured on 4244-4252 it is 4245.38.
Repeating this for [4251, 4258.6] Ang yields 4258.11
